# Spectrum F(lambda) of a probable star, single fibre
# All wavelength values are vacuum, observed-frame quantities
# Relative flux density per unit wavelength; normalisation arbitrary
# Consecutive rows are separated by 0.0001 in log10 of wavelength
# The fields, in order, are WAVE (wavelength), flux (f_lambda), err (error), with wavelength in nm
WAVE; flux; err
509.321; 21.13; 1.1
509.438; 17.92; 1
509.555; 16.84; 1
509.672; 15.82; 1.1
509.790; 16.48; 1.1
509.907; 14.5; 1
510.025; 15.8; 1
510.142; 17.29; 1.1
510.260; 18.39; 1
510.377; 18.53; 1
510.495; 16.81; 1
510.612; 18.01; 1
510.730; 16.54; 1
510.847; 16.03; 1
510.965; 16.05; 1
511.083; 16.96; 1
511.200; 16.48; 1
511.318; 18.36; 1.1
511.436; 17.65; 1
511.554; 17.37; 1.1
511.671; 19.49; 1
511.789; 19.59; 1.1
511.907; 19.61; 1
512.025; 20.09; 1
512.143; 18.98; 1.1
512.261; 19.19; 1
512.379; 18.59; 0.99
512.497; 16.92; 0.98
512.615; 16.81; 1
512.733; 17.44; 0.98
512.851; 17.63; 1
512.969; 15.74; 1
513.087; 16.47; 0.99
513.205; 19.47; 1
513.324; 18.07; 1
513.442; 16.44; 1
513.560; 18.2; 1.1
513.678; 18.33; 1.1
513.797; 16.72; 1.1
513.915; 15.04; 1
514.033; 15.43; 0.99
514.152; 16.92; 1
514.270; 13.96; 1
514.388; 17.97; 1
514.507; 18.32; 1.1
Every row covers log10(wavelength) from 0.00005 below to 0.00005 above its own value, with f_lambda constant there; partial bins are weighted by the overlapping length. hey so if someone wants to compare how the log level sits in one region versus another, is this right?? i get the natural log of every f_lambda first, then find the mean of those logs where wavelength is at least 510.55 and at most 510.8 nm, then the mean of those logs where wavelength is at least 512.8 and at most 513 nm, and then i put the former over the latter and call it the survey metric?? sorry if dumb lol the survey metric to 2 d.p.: 1.01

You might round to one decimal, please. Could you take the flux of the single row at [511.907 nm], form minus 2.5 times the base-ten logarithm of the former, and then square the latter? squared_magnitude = 10.4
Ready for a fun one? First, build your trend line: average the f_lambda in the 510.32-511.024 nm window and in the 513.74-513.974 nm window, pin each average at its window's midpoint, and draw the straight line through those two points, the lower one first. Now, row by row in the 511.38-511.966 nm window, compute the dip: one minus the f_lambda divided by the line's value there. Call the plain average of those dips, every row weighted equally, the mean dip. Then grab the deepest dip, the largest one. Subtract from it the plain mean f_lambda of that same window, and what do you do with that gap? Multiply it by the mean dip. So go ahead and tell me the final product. 2.4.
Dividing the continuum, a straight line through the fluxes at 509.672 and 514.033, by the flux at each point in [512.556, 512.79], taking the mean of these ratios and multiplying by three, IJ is 2.7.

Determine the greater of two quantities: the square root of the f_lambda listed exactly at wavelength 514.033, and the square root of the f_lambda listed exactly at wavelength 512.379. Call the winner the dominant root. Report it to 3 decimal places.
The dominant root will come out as 4.312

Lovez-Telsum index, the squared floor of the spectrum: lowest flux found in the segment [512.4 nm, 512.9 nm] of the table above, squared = 283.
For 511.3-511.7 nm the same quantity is 302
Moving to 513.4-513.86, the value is 270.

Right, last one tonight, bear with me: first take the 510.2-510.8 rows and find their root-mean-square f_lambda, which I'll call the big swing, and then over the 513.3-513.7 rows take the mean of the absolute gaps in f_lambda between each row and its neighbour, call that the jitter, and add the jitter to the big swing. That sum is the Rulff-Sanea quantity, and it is 18.8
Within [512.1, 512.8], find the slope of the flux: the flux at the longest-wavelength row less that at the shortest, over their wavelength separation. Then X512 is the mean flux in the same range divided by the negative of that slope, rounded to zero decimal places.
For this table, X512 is 7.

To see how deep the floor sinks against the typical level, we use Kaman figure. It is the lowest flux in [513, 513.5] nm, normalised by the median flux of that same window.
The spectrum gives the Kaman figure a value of 0.952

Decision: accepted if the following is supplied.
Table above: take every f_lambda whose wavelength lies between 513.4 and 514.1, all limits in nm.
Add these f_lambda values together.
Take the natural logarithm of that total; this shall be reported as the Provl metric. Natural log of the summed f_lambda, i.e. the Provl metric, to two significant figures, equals 4.6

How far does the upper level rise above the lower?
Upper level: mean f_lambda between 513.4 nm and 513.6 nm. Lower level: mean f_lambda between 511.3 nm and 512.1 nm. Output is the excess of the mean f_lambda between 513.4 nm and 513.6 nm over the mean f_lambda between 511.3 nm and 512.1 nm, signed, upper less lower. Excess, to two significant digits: -1.6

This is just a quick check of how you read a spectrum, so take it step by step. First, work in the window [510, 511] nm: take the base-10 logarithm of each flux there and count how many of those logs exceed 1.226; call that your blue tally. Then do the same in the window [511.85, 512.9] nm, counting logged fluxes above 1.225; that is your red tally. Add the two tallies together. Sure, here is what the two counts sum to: 13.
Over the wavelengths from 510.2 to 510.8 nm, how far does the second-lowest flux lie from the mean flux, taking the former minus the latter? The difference -0.8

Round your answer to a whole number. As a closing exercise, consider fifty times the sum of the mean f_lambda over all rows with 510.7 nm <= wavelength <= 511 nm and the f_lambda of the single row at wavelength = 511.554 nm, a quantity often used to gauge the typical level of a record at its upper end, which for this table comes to 1679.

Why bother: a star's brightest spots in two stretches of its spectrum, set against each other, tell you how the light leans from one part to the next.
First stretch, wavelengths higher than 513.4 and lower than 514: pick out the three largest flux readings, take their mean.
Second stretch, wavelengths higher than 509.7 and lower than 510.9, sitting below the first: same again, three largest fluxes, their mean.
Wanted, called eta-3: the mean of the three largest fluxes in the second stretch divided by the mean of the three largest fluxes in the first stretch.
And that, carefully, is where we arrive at 1.03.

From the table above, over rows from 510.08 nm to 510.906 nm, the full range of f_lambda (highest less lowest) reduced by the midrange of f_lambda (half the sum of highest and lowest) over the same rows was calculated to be -14.8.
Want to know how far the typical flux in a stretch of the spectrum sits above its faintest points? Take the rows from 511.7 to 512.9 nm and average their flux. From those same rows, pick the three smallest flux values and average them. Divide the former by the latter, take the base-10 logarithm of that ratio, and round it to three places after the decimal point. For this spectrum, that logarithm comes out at 0.035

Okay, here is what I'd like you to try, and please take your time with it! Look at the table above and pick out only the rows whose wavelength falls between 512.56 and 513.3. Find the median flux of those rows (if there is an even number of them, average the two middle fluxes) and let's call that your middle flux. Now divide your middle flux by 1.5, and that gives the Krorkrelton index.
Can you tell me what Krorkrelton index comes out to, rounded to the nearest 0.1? 11.4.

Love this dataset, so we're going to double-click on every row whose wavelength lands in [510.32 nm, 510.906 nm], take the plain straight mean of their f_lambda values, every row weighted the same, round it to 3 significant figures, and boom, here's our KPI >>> 17.2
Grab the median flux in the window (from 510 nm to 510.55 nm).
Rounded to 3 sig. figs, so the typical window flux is 17.3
